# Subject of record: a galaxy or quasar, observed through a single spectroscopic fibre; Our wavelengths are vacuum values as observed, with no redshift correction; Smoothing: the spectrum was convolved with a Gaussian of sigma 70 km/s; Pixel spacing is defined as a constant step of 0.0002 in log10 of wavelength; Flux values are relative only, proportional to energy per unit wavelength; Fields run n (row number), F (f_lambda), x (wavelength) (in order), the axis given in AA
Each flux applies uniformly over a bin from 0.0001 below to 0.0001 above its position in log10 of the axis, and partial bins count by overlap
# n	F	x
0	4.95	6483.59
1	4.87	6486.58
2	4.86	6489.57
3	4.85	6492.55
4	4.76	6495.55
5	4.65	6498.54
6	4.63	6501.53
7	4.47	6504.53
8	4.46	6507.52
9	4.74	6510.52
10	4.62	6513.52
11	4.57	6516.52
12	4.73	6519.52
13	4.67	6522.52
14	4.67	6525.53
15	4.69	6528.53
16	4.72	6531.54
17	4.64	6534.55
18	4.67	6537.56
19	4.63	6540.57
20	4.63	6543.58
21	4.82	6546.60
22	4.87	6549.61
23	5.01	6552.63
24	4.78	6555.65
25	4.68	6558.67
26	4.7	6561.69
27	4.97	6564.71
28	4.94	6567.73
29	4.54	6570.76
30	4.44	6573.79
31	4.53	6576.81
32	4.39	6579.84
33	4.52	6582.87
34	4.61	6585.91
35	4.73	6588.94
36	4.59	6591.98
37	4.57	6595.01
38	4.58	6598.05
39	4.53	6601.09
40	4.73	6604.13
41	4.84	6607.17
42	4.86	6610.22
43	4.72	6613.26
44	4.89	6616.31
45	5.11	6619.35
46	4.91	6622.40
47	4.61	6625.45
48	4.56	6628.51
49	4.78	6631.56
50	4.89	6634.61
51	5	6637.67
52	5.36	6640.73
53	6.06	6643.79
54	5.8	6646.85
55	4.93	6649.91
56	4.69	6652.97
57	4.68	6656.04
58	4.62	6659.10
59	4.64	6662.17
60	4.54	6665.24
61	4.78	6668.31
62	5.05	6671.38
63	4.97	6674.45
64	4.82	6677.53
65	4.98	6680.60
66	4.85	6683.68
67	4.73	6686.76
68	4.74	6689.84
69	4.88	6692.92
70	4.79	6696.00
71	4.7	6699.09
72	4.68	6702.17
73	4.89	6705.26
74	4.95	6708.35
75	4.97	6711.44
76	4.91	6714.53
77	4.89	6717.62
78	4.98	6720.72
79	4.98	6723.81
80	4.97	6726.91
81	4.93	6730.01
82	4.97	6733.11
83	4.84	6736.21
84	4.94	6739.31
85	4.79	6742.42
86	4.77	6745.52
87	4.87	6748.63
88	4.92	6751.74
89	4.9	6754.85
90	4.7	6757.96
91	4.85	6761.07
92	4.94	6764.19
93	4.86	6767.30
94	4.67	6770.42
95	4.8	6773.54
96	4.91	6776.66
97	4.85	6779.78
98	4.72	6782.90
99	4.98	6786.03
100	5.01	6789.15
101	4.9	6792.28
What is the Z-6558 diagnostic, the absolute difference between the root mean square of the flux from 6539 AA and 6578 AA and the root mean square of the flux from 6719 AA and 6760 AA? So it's 0.15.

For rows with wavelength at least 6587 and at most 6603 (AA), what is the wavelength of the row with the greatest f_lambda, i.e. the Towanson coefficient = 6588.94 AA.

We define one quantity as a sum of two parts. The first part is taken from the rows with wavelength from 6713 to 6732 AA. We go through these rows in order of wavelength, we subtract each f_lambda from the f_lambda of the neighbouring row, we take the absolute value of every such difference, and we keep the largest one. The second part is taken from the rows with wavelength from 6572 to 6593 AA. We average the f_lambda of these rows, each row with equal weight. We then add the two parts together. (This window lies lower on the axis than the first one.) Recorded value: 4.63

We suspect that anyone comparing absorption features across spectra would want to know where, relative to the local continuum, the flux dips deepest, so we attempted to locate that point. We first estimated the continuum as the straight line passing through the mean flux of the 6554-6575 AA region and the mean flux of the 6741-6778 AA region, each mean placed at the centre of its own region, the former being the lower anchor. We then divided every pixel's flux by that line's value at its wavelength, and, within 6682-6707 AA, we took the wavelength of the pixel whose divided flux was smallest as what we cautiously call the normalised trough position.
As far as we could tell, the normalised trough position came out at 6702.17 AA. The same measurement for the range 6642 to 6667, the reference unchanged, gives 6665.24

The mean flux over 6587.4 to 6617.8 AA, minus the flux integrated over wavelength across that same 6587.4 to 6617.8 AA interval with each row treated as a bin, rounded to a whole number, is -138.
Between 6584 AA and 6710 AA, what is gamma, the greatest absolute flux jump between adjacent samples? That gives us 0.87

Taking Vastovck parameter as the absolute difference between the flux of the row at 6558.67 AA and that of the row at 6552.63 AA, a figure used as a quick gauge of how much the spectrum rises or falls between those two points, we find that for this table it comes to 0.33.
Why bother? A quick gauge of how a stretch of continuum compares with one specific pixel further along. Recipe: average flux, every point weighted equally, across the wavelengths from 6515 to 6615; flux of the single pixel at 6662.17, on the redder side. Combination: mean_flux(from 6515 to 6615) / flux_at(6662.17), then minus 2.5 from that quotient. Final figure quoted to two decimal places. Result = -1.49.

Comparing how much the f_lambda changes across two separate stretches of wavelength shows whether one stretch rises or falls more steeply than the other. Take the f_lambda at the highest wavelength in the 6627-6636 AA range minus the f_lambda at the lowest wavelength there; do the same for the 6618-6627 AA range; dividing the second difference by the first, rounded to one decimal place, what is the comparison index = -1.5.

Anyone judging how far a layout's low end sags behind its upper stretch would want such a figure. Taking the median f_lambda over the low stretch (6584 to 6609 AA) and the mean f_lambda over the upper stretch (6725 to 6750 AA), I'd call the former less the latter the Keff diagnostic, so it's -0.29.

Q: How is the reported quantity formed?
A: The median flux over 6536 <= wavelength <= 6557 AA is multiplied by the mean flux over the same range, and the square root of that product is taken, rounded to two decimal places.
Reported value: 4.78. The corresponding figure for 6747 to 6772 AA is 4.85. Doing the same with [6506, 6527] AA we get 4.65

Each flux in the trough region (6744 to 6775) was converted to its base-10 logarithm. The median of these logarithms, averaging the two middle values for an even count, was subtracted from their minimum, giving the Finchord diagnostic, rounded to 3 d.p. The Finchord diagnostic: -0.017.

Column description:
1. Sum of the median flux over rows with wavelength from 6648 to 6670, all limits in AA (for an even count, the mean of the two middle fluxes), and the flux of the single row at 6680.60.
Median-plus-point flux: 9.66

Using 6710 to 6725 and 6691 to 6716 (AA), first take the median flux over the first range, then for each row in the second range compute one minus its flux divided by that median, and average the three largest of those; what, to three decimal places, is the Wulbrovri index 0.050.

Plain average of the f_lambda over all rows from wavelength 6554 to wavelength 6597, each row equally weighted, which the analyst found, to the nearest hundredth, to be 4.64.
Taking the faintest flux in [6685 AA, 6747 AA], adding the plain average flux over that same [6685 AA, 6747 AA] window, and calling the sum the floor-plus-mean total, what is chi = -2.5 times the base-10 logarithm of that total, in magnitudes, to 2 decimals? -2.45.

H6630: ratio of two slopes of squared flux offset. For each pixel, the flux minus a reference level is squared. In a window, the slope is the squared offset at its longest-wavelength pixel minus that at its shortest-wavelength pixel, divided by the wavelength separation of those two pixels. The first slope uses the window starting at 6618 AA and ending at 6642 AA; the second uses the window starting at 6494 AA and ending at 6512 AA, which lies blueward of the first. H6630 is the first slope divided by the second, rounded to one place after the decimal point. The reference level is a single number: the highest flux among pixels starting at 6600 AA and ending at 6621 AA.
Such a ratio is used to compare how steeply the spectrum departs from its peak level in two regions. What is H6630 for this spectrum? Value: 3.0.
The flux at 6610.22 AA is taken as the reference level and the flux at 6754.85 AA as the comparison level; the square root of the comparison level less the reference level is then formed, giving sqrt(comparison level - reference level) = 0.20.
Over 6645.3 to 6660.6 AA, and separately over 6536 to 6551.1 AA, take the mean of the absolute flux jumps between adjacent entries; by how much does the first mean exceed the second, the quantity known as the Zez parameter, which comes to 0.225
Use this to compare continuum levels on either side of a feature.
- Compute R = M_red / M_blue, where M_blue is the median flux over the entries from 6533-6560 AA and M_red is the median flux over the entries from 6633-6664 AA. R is 1.05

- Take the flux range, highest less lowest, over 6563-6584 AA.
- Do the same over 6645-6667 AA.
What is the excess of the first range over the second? -0.68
